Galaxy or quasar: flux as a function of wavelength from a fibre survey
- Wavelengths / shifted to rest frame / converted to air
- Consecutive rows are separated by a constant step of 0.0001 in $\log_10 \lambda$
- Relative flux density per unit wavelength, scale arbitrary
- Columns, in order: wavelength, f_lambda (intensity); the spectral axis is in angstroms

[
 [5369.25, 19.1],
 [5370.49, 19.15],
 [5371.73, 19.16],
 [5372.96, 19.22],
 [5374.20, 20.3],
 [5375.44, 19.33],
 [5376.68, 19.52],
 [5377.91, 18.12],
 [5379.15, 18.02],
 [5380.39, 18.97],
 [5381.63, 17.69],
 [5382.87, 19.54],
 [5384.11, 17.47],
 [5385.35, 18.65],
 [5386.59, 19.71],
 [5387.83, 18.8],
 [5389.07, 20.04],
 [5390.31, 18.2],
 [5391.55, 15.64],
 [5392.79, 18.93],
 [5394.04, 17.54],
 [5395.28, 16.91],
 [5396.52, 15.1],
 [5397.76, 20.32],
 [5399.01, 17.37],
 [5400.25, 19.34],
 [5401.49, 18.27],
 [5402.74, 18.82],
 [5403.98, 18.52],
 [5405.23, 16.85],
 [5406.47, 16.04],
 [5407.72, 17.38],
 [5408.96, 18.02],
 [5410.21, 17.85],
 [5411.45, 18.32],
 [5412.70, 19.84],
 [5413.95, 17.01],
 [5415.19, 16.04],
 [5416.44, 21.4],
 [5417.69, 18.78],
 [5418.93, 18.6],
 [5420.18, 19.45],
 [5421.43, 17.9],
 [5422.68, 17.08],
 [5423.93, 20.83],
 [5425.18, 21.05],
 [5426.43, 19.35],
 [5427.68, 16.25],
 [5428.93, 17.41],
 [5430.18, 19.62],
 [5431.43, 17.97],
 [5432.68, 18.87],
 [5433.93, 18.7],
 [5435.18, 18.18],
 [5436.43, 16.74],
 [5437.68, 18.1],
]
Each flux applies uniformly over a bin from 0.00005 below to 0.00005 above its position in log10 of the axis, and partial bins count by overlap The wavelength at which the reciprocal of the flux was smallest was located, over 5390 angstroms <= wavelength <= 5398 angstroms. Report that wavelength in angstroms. 5397.76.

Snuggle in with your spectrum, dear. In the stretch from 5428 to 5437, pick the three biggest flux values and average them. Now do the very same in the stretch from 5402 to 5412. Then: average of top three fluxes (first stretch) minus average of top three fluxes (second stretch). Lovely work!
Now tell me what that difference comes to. 0.51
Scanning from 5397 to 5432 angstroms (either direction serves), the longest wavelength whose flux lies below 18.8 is 5431.43 angstroms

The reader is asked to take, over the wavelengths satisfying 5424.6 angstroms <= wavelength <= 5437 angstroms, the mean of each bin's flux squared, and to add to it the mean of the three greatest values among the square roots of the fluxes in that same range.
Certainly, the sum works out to 345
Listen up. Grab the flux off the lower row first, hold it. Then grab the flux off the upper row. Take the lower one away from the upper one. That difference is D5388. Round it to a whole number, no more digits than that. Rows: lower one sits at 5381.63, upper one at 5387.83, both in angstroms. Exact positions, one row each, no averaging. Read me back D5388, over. 1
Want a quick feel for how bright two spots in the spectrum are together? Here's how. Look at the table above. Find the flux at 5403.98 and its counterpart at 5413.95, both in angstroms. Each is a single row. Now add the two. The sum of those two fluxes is 36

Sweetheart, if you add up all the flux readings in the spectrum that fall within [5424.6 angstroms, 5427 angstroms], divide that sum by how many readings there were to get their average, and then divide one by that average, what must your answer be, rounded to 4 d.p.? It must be 0.0495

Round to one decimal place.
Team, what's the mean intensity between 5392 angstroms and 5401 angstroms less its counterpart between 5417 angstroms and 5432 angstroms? -0.8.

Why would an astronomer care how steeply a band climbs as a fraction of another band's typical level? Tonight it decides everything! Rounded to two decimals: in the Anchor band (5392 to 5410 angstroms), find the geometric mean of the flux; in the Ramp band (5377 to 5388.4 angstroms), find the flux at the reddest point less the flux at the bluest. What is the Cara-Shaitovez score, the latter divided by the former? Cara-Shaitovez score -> 0.04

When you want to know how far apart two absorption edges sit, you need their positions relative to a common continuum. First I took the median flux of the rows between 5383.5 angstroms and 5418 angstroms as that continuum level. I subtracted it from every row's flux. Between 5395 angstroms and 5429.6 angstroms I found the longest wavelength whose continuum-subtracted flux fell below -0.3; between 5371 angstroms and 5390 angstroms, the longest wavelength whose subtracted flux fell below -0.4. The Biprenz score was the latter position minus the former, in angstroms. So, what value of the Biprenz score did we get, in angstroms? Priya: -44.8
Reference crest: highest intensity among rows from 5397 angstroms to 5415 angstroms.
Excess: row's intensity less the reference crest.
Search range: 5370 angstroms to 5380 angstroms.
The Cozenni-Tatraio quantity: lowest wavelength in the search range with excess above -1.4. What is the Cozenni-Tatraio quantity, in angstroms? 5370.49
